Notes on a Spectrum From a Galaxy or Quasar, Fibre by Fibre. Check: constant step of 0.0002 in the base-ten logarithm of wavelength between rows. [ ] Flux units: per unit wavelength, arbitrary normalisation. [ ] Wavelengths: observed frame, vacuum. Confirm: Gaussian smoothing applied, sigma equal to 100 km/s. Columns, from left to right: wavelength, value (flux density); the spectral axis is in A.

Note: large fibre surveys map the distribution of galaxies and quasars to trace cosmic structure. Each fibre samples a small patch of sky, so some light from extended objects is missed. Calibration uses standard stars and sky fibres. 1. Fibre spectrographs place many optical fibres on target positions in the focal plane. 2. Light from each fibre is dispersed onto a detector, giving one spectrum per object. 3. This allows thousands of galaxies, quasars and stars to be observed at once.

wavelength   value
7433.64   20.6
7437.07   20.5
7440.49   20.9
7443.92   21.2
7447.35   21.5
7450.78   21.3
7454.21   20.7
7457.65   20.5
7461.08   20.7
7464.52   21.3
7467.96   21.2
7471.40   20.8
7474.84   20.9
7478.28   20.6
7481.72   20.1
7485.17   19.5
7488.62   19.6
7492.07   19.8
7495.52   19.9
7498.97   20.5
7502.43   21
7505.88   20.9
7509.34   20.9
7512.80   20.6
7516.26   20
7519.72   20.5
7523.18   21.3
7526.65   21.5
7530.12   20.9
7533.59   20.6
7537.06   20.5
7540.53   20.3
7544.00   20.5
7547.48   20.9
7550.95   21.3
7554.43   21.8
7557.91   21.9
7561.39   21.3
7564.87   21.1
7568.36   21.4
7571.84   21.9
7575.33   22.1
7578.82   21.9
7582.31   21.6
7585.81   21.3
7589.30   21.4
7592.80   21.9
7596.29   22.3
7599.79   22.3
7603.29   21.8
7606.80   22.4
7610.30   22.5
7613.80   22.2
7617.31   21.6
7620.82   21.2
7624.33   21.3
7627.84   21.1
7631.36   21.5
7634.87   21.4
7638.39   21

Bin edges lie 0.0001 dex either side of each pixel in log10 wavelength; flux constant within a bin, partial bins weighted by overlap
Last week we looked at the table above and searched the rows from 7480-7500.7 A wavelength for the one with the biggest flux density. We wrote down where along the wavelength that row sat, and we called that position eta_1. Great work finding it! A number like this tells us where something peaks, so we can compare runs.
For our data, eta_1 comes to 7498.97 A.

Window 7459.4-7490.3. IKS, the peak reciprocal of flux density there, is 0.0513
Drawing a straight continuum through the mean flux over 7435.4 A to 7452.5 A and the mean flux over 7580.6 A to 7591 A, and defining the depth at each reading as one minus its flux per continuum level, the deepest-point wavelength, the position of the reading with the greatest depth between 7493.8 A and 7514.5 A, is 7495.52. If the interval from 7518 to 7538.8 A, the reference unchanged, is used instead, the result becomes 7537.06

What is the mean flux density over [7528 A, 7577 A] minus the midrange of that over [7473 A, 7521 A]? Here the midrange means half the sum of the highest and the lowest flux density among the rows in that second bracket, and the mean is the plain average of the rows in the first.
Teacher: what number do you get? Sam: 0.93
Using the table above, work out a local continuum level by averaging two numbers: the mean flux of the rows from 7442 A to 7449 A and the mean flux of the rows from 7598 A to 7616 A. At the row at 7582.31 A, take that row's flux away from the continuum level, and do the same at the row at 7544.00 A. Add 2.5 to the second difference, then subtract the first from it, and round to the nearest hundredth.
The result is 3.60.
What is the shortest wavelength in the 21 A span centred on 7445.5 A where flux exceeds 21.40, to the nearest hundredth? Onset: 7447.35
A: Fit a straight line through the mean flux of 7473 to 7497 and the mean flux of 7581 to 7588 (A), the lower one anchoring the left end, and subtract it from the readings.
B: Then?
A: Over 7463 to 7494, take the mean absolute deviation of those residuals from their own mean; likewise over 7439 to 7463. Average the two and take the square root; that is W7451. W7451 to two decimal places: 0.73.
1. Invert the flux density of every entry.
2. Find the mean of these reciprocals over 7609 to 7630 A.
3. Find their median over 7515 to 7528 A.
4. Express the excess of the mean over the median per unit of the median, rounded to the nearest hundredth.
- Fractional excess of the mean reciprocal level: -0.03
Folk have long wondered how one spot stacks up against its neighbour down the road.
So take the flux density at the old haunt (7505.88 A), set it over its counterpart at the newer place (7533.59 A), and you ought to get 1.01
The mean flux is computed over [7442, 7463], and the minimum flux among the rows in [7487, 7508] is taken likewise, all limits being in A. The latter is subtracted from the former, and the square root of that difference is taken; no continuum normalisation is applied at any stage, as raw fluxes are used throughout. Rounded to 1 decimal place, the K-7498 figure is 1.2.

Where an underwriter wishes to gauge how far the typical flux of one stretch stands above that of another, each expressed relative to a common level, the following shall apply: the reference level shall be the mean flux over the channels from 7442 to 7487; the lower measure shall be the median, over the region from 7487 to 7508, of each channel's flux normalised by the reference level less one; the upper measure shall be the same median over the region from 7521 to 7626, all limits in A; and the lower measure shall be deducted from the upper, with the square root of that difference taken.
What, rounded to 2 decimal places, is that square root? 0.25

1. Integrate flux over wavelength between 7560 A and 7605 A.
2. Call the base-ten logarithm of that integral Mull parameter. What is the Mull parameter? 2.99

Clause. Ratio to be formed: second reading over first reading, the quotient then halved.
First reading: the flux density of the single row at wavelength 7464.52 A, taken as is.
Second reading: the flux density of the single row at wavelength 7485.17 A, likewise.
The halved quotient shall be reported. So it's 0.458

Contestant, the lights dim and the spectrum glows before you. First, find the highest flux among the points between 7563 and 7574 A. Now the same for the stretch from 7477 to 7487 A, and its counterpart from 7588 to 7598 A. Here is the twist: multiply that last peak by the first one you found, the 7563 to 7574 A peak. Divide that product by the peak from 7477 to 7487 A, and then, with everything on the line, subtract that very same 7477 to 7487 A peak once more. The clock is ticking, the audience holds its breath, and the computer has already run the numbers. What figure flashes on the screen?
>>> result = 3.1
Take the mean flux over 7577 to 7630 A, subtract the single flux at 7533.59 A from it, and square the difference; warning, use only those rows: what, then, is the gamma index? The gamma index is 1.4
